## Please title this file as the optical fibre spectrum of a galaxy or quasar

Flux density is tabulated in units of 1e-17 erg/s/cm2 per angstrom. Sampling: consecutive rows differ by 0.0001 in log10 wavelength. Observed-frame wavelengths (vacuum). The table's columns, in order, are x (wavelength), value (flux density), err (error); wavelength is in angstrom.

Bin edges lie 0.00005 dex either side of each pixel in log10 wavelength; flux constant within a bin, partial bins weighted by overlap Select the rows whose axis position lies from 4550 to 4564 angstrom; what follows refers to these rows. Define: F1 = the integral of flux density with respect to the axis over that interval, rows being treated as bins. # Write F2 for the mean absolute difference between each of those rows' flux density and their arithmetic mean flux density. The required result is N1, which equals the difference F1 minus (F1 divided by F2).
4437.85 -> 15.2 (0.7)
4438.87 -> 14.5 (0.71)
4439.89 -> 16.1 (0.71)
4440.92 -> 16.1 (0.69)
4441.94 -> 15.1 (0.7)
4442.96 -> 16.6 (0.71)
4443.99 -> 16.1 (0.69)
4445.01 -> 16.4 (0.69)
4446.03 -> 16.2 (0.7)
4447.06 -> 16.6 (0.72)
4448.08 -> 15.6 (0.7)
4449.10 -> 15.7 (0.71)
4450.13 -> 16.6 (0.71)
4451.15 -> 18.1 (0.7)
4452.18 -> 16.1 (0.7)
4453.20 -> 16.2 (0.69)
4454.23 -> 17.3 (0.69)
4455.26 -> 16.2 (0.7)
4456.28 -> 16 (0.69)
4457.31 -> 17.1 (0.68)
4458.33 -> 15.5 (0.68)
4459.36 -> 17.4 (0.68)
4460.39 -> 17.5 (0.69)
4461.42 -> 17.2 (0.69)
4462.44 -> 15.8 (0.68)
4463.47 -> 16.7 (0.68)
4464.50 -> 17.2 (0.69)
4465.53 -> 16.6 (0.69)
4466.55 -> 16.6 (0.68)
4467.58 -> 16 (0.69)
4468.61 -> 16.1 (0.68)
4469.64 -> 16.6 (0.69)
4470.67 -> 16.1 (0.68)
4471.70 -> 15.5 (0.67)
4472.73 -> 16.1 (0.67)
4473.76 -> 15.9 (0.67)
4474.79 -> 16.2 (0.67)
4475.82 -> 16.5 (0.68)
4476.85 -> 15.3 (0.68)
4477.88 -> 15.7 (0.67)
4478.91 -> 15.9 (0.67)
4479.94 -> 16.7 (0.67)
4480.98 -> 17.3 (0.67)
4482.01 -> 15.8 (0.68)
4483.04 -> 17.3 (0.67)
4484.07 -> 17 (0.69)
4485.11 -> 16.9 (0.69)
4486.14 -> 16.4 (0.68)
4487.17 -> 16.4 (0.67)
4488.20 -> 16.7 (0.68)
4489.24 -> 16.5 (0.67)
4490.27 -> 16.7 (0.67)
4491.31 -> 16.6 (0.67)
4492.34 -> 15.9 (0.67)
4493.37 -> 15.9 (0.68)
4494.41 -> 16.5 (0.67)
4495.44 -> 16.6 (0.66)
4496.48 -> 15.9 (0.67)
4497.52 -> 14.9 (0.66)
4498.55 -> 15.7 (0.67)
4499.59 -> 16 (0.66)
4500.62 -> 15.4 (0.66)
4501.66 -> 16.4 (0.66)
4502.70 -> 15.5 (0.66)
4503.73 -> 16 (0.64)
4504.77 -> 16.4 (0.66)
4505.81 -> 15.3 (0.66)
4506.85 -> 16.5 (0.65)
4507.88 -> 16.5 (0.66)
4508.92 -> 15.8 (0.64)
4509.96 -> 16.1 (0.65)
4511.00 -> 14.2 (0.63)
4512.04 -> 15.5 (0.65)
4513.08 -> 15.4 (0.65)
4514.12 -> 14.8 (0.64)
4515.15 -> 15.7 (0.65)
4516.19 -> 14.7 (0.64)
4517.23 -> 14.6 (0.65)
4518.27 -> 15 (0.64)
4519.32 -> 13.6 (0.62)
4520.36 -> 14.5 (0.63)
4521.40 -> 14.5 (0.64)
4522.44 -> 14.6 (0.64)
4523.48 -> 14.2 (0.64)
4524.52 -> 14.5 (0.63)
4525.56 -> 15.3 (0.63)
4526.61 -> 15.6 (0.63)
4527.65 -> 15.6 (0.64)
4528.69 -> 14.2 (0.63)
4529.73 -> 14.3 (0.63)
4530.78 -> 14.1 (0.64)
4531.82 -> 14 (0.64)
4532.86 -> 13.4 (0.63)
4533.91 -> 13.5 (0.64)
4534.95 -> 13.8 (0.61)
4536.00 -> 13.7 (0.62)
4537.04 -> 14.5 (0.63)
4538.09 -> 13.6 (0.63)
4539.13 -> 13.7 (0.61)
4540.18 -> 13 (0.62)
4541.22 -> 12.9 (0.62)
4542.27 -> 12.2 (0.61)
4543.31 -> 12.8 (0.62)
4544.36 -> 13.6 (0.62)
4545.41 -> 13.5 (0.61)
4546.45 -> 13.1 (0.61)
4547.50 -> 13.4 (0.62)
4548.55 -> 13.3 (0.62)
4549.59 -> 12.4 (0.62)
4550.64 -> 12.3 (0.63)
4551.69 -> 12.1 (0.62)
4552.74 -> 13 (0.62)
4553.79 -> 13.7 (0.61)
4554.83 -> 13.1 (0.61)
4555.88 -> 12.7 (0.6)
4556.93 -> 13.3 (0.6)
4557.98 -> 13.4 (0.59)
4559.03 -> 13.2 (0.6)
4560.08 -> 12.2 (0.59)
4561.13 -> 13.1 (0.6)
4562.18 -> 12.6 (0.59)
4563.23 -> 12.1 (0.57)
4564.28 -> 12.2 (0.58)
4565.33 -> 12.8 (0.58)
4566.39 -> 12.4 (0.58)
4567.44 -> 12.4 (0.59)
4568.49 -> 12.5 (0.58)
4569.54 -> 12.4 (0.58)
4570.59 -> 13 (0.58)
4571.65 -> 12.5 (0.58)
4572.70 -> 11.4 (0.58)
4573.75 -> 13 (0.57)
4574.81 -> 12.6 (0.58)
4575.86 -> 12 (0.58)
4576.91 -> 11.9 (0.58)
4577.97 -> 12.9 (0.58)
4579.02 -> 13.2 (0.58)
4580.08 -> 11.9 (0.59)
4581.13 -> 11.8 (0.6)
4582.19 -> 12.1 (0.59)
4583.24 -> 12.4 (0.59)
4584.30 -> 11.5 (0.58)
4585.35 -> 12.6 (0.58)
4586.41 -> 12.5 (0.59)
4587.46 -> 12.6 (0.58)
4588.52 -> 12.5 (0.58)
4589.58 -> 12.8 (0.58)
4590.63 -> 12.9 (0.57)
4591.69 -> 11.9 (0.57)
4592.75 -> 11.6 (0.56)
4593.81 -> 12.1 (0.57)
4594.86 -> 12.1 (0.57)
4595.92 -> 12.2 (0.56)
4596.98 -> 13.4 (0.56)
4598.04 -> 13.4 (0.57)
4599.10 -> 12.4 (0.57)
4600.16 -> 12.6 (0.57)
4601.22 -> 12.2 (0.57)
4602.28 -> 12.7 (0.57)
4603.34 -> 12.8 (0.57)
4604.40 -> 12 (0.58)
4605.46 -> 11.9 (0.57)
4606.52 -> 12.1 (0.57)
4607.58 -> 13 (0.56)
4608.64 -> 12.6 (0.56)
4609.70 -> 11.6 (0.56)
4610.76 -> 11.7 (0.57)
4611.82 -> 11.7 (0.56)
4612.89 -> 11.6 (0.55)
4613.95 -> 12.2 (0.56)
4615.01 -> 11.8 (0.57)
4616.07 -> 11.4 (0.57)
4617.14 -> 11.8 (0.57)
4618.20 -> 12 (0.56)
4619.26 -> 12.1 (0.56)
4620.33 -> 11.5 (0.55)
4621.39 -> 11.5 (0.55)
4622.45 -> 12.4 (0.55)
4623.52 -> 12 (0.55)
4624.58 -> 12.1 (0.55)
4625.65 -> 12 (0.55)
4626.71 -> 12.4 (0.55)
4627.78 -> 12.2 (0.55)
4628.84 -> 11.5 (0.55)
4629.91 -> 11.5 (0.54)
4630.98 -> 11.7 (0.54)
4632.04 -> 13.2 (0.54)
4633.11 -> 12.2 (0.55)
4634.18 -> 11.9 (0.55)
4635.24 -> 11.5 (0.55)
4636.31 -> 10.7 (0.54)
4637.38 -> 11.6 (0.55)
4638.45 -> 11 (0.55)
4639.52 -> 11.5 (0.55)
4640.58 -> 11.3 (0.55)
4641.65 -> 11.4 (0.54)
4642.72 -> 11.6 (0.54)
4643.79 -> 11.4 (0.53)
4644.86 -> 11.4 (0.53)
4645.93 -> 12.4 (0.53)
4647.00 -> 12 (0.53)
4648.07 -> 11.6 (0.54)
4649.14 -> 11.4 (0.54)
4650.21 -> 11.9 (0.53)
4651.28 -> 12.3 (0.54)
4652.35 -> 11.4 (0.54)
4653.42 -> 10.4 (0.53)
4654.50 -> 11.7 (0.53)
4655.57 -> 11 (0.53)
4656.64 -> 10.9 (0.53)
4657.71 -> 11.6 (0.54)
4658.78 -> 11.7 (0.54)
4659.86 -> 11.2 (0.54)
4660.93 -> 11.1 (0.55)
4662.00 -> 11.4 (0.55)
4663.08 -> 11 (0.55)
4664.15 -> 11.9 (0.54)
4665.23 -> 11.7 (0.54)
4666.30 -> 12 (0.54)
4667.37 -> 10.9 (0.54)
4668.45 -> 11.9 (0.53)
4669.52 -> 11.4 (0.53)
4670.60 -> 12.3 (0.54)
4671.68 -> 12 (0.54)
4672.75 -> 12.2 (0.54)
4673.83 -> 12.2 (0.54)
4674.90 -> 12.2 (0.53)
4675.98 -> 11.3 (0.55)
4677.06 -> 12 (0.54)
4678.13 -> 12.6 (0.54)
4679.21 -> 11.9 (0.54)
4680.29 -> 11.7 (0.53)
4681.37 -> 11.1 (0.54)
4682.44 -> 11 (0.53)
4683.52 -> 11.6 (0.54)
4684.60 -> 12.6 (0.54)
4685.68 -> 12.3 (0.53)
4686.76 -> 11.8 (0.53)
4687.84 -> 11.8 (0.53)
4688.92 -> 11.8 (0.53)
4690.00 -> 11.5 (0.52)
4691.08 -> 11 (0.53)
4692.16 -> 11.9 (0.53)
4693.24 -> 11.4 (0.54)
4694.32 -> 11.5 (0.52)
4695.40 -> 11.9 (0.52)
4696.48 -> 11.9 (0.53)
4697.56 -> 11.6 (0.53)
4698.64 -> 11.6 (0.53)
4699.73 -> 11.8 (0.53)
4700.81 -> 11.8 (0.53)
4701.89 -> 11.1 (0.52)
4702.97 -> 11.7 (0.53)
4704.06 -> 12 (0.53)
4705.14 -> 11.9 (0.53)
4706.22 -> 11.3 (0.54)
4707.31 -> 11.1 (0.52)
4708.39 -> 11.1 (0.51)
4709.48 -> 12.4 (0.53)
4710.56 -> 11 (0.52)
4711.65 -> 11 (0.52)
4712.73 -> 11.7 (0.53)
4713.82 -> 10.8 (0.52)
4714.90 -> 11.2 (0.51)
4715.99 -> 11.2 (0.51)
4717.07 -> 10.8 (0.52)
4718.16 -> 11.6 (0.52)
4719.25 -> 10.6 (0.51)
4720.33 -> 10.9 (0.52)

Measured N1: -211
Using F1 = 179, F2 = 0.46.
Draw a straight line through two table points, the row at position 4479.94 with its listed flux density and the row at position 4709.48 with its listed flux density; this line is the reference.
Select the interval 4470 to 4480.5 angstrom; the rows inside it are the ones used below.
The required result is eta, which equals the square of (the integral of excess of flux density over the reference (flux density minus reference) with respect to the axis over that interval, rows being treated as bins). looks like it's 68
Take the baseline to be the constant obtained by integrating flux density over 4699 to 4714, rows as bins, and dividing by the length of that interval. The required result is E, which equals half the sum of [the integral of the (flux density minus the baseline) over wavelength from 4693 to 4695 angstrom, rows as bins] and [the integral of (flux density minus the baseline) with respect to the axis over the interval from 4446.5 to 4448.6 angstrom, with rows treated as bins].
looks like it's 4.8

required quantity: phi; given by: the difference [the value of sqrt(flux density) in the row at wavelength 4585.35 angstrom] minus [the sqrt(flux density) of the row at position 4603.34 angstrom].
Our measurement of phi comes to -0.03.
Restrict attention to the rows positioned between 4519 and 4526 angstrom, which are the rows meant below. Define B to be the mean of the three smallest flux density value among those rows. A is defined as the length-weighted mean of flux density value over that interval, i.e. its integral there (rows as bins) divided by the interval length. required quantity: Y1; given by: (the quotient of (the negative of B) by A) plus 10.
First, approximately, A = 14.5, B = 14.1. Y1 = 9.03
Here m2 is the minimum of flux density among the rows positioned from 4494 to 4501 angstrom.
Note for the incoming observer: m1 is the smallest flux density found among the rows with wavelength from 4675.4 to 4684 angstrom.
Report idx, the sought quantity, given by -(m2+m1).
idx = -26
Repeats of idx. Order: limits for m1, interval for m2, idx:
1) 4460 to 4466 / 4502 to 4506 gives -31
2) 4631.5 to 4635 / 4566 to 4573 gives -23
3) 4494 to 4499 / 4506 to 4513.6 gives -29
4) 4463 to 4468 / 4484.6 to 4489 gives -32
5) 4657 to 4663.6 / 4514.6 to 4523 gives -25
